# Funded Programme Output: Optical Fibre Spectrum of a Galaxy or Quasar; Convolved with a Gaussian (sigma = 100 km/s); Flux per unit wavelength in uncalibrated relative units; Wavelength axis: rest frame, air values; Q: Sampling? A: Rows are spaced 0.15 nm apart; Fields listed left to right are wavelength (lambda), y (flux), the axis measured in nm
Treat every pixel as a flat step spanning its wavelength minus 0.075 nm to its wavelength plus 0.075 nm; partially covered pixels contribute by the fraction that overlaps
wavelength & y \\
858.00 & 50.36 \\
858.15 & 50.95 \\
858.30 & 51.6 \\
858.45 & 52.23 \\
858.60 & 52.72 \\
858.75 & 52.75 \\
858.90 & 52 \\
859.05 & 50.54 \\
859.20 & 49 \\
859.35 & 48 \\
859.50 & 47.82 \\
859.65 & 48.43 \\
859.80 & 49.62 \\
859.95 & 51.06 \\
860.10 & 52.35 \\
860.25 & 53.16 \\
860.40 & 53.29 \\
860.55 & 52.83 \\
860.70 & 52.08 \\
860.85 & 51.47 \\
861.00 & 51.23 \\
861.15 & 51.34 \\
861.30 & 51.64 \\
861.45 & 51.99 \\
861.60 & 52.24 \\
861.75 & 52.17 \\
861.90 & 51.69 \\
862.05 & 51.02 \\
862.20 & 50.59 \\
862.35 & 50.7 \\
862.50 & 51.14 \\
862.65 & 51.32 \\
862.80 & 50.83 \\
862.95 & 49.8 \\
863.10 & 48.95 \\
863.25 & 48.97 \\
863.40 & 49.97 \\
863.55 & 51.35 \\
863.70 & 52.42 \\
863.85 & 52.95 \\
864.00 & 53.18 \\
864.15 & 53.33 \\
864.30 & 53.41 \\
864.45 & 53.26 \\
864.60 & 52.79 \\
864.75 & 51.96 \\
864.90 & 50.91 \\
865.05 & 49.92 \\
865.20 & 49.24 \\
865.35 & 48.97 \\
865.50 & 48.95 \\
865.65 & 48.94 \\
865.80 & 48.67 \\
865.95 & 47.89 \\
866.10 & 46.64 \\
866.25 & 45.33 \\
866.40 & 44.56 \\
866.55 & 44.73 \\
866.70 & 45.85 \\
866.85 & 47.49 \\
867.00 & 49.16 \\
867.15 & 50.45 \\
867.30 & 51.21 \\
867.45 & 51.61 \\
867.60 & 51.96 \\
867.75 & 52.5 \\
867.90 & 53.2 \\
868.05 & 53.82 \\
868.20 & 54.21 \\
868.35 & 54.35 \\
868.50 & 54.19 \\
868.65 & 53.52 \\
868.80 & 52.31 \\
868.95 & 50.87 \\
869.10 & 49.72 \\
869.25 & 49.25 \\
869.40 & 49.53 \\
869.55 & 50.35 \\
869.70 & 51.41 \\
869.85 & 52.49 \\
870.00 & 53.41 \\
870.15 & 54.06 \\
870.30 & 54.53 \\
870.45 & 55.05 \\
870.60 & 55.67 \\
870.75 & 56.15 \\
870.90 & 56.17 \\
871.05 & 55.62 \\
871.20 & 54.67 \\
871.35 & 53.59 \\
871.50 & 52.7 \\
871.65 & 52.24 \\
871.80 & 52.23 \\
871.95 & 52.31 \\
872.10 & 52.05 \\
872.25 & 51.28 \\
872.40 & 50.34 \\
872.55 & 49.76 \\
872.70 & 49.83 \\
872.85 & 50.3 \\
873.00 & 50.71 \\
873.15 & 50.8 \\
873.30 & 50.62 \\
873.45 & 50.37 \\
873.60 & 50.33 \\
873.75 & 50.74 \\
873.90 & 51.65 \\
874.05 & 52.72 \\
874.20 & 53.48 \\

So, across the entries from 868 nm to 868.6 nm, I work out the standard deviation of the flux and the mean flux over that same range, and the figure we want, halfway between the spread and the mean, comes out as 27.2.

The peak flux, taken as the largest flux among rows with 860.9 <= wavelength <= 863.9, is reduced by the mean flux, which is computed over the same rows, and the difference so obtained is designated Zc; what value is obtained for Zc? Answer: 1.8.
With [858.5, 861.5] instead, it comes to 2.1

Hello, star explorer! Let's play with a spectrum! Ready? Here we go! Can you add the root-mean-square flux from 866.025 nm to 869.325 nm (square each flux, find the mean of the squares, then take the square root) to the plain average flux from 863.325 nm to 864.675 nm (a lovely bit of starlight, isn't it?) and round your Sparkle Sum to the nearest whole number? 103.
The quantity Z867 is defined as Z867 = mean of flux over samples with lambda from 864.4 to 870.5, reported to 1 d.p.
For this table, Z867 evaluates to 50.7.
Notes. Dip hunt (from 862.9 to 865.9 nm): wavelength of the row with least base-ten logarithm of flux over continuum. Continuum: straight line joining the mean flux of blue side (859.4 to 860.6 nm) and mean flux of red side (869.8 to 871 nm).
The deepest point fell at 865.80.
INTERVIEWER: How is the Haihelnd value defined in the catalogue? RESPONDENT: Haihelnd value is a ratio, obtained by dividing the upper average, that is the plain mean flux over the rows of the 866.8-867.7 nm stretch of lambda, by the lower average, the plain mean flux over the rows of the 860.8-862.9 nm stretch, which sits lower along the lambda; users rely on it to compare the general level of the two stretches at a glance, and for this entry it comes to 0.98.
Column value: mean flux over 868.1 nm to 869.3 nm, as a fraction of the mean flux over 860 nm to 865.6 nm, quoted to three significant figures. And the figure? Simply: 1.02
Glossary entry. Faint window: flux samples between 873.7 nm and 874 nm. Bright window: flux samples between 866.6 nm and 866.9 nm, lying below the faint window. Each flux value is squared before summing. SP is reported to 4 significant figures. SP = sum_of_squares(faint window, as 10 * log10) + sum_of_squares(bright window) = 4395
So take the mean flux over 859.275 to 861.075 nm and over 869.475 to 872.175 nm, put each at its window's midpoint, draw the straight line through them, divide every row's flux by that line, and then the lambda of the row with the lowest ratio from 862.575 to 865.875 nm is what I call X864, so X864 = 865.80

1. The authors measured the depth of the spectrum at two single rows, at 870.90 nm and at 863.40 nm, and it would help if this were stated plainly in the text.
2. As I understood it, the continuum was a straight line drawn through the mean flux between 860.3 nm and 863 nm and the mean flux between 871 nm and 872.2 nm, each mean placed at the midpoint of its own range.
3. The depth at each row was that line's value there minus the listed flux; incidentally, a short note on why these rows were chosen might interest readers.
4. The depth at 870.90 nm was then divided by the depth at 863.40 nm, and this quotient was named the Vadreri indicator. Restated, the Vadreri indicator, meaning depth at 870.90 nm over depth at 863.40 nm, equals -1.7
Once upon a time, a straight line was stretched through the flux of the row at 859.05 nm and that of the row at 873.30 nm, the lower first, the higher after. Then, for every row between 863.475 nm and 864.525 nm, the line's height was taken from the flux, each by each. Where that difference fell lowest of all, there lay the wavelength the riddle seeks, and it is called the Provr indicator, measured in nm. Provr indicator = 863.55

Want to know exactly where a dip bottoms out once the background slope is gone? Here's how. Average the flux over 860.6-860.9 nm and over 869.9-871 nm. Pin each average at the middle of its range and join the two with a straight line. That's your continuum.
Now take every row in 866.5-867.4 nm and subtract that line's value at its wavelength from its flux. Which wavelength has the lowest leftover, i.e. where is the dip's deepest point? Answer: 866.55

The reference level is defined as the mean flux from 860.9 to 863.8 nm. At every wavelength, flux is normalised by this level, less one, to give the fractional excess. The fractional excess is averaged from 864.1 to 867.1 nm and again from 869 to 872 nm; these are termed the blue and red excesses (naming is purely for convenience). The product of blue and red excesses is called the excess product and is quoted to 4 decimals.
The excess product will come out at -0.0015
